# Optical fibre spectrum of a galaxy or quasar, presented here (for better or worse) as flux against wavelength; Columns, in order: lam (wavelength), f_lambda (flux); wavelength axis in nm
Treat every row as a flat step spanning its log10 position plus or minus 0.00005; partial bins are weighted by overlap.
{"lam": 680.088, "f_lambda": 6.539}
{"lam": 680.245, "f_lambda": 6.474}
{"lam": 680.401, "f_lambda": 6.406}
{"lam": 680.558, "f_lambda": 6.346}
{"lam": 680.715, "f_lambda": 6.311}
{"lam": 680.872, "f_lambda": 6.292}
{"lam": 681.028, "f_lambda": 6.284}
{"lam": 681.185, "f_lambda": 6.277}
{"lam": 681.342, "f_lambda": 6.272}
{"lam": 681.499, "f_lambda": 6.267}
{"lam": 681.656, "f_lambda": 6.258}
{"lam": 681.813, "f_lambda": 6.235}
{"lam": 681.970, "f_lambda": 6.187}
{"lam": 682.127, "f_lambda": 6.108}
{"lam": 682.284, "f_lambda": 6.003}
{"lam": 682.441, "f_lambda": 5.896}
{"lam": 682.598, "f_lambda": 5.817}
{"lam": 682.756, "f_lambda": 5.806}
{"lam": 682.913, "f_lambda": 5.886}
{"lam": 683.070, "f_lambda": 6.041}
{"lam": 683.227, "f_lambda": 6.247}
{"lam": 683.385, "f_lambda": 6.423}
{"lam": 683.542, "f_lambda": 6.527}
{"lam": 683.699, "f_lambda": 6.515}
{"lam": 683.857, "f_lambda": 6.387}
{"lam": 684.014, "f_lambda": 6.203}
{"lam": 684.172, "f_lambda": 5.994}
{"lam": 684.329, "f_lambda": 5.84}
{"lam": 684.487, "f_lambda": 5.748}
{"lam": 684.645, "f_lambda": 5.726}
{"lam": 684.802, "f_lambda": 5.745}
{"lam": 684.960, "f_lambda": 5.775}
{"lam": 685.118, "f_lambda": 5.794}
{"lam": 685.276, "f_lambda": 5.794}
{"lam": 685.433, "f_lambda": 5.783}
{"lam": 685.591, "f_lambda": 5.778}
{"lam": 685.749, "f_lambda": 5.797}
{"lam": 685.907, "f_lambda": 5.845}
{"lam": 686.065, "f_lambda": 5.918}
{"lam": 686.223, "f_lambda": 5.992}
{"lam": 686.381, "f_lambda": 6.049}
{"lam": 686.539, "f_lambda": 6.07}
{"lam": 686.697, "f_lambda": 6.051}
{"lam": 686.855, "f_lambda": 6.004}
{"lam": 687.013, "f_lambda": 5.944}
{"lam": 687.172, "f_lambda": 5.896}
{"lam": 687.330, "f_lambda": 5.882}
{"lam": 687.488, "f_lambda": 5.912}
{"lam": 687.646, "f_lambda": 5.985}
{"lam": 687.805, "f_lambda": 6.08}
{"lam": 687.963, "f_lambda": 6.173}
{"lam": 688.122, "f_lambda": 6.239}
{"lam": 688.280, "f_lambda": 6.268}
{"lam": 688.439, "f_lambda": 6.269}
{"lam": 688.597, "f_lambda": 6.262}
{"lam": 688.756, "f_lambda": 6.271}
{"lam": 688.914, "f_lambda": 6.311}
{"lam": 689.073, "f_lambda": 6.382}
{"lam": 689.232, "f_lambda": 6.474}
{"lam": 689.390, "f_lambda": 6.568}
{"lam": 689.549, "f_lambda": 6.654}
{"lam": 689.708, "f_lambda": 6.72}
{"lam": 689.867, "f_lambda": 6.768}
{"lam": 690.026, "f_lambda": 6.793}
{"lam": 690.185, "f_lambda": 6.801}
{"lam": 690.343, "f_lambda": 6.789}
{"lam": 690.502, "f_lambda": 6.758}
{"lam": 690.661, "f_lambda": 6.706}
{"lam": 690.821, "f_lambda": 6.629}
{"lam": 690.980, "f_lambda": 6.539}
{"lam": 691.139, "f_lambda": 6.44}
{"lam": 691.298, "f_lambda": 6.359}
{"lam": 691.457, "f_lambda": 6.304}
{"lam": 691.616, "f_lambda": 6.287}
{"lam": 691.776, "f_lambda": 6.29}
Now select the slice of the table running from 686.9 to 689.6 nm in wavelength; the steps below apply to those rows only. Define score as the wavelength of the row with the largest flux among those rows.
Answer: 689.549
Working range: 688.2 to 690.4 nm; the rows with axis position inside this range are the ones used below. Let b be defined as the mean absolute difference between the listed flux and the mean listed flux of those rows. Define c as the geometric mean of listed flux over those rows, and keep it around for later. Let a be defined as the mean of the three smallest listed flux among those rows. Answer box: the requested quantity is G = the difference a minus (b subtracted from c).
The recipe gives -0.050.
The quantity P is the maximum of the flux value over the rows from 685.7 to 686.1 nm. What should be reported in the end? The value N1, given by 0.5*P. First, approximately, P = 5.918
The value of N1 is 2.96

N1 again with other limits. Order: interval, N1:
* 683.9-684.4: 3.10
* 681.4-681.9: 3.13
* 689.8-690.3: 3.40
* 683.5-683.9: 3.26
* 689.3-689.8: 3.36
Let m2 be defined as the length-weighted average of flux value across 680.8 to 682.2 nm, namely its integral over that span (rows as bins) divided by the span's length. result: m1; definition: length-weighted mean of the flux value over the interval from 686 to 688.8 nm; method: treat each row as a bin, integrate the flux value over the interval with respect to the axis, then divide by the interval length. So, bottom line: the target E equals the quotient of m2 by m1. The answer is 1.03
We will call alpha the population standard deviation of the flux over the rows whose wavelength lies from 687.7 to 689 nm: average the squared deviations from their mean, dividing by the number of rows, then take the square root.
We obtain 0.069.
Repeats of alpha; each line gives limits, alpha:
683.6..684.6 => 0.279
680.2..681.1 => 0.068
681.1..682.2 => 0.057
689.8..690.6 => 0.016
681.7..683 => 0.157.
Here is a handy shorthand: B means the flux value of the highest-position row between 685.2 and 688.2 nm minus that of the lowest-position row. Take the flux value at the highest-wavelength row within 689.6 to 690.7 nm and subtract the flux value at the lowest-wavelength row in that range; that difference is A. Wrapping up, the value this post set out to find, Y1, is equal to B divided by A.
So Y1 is -31.8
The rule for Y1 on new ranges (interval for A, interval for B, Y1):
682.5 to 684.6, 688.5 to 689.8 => -6.6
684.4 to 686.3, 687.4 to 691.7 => 1.5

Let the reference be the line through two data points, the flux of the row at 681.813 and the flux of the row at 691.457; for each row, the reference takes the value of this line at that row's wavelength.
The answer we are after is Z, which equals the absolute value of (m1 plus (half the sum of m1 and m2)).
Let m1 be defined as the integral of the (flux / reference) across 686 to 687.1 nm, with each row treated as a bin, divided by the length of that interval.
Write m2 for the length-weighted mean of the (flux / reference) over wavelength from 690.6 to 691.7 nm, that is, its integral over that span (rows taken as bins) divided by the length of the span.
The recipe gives 1.95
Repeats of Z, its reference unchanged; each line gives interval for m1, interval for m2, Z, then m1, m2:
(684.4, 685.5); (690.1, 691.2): 1.91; 0.92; 1.06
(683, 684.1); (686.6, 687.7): 2.00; 1.01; 0.95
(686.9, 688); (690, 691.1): 1.96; 0.95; 1.06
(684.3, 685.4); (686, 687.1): 1.86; 0.92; 0.96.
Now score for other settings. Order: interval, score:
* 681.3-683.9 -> 683.542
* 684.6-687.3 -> 686.539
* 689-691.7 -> 690.185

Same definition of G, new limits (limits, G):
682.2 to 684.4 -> -0.055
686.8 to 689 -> -0.059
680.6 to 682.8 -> -0.146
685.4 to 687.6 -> -0.054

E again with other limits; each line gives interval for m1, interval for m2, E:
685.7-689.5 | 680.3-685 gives 1.00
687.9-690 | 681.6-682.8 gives 0.94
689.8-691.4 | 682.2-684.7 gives 0.91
